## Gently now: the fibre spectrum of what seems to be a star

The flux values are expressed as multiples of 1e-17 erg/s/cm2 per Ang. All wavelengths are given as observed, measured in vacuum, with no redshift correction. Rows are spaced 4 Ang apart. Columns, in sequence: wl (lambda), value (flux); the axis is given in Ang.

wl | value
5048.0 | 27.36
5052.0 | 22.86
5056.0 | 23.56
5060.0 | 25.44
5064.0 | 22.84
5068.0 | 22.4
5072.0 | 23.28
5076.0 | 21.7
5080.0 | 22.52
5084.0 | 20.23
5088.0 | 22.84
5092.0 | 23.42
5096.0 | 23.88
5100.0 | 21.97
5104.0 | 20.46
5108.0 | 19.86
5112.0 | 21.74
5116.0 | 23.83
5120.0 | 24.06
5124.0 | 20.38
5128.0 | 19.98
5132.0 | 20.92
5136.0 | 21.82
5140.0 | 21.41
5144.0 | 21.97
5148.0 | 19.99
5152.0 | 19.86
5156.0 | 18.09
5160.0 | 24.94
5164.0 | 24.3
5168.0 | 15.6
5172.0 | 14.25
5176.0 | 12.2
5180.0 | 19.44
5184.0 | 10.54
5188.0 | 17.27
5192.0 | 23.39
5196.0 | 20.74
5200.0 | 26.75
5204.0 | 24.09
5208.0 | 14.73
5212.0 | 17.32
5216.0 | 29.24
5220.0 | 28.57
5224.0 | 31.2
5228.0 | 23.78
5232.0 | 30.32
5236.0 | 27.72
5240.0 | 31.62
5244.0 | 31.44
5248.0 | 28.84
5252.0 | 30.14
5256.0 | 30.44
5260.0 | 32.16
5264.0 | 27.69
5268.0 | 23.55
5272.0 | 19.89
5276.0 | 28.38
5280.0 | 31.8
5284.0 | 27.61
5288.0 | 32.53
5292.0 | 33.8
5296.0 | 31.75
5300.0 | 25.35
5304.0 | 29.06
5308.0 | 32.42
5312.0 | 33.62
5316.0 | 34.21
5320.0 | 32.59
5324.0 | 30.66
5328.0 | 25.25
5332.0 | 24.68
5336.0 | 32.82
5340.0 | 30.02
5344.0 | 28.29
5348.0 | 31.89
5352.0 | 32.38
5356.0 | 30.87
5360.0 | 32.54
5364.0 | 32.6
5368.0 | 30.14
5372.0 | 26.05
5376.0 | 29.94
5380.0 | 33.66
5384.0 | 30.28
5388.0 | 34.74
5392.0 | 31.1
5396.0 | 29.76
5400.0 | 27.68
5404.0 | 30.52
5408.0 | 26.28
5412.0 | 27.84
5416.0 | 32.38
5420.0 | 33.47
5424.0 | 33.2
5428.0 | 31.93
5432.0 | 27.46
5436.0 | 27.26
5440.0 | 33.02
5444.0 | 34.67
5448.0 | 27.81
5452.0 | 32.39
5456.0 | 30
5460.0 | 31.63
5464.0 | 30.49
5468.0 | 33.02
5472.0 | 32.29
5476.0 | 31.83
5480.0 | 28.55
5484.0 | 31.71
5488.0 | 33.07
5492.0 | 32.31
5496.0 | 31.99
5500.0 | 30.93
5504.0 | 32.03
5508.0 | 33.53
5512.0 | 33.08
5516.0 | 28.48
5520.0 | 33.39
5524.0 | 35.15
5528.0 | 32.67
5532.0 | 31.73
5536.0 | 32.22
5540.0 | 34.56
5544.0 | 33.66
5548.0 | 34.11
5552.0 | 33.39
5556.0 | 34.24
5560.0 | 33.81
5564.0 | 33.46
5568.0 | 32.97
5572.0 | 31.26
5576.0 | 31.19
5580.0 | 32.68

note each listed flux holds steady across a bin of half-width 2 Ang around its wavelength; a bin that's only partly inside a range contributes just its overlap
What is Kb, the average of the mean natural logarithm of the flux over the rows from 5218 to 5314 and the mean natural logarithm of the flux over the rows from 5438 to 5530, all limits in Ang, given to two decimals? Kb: 3.42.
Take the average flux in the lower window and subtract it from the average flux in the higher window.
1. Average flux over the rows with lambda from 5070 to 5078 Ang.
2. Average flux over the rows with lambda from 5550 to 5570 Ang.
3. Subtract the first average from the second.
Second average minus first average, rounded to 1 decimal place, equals 11.1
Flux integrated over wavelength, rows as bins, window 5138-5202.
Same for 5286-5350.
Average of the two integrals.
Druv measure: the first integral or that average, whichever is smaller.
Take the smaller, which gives 1243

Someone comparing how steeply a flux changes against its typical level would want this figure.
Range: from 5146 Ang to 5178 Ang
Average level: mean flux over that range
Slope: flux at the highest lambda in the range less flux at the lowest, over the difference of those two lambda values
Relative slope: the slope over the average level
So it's -0.015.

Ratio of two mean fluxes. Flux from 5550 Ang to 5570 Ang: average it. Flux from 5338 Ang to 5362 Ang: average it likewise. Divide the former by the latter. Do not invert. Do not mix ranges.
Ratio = 1.1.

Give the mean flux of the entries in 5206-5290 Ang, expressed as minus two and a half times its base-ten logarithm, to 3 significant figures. -3.60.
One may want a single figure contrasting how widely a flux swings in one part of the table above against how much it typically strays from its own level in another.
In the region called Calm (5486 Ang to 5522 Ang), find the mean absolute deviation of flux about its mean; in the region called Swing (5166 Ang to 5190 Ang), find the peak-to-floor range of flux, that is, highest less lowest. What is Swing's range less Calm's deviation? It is 8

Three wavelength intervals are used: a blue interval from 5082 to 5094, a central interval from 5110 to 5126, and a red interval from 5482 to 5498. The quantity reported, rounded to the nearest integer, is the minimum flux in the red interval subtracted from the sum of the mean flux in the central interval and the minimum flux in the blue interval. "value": 11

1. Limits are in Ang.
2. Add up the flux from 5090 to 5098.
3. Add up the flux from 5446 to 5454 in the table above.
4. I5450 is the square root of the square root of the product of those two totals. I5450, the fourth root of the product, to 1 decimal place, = 7.3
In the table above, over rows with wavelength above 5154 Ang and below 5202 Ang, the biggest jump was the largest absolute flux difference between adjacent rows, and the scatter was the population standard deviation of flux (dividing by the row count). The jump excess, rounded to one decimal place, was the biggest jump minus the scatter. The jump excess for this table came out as 3.9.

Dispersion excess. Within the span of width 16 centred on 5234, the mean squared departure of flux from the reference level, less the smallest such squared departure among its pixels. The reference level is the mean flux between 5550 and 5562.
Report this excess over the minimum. 34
